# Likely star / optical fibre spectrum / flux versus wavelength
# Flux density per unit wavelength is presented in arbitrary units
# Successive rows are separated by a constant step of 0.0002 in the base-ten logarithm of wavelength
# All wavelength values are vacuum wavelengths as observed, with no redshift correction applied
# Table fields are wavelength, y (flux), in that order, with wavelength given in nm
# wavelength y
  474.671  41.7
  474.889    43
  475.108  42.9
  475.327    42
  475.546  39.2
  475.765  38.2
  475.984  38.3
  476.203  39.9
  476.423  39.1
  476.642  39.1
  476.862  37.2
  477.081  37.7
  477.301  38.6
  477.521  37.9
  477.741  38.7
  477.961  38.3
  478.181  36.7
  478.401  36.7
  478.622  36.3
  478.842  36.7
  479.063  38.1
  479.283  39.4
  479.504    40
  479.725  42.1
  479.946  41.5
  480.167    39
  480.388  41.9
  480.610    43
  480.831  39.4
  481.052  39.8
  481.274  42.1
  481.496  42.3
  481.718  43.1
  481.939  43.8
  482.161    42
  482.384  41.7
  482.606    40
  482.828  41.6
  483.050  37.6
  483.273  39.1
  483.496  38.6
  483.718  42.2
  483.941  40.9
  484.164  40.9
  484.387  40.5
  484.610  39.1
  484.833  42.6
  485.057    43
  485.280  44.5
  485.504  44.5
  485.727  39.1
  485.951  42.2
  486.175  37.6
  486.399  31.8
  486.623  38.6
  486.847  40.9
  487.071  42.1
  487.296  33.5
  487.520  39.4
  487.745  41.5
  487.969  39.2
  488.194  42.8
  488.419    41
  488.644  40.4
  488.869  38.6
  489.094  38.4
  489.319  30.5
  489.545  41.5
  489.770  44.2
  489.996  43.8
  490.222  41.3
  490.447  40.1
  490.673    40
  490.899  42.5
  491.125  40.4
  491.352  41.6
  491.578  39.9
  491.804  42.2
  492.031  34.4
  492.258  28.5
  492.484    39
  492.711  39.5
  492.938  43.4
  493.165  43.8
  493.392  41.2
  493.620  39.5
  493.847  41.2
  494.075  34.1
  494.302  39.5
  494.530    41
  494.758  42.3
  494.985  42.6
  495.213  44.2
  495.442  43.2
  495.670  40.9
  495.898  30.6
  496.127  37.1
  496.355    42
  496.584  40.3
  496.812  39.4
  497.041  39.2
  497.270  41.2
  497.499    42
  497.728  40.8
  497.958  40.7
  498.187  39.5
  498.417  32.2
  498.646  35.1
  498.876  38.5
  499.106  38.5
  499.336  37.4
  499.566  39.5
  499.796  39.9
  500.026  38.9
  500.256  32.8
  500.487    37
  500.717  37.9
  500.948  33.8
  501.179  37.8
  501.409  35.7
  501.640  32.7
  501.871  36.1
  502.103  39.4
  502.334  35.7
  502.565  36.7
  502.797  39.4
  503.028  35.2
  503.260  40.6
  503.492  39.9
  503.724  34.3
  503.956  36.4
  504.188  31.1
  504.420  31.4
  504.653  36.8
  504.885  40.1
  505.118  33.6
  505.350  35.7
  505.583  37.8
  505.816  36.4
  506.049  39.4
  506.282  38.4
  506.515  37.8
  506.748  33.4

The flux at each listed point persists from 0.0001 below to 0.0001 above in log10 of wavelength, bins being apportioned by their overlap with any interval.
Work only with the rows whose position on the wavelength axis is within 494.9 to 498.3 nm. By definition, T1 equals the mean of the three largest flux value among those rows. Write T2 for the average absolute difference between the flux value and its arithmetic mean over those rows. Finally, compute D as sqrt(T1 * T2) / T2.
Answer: 4.6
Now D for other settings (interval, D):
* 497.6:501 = 4.3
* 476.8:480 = 5.6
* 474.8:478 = 5.5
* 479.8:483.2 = 5.6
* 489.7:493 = 4.2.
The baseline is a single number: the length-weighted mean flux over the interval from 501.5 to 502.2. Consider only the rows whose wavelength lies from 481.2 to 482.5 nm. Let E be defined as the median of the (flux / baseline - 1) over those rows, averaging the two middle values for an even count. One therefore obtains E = 0.17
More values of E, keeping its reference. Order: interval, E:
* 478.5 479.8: 0.08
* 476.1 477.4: 0.08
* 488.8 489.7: 0.07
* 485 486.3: 0.19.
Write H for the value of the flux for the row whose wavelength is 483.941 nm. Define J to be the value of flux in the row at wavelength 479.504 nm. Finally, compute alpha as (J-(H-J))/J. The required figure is 0.98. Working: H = 40.9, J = 40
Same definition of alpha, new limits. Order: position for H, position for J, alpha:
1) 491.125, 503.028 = 0.85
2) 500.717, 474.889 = 1.12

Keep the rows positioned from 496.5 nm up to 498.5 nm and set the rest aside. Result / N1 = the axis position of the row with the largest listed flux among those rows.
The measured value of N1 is 497.499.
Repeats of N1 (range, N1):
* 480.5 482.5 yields 481.939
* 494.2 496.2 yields 495.213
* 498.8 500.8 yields 499.796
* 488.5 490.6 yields 489.770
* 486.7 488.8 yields 488.194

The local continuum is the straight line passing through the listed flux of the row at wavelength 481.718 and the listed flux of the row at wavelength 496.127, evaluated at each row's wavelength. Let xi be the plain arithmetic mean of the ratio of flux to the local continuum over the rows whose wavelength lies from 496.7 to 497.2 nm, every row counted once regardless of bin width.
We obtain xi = 1.07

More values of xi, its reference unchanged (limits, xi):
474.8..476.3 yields 0.89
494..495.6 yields 1.09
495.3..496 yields 1.03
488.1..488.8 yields 1.03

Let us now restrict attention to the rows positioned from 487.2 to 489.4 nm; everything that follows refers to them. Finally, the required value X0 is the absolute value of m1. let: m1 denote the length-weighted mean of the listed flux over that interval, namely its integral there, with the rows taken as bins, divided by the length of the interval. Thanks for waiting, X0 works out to 38.7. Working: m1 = 38.7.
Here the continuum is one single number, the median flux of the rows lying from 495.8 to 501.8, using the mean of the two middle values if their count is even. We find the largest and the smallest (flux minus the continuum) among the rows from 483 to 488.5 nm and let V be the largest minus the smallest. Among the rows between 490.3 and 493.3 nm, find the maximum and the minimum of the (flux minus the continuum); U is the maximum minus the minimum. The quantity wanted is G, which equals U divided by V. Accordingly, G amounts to 1.2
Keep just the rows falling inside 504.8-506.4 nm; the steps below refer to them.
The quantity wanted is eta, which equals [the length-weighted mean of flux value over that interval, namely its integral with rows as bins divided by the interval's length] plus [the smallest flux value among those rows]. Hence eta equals 70.9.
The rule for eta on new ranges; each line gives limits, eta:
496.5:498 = 79.7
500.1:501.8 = 68.2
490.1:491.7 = 80.8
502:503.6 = 73.3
